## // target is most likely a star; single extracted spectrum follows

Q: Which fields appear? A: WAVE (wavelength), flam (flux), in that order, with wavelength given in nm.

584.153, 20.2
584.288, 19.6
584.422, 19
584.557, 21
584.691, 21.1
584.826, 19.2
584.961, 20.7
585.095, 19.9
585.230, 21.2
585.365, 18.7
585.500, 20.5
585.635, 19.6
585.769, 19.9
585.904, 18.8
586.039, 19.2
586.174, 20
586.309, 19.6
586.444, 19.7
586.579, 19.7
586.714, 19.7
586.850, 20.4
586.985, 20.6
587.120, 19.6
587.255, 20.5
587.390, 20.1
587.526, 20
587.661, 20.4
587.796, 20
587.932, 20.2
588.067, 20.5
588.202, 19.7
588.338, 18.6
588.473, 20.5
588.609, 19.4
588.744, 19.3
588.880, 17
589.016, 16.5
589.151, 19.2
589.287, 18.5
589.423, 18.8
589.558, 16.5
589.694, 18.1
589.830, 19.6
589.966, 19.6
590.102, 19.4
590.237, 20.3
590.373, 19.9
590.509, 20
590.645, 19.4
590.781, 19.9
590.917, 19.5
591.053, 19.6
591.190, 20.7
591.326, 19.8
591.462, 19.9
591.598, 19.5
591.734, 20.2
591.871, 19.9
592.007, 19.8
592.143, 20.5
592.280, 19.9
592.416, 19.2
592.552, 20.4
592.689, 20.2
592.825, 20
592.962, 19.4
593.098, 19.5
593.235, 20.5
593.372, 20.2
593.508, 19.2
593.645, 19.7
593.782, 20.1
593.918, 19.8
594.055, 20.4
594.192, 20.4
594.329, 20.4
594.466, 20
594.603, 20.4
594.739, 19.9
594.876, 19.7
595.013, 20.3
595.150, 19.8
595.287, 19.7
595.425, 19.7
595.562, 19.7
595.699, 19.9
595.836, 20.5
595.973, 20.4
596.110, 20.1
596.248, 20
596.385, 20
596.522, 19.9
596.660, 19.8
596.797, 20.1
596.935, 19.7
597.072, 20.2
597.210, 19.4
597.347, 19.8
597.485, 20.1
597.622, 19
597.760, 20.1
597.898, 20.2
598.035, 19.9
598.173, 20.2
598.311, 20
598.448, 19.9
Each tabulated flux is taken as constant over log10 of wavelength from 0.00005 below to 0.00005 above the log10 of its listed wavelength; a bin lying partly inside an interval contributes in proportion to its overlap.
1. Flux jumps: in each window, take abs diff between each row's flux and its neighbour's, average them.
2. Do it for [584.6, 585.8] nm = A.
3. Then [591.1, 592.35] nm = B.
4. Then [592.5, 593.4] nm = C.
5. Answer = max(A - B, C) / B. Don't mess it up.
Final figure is 1.9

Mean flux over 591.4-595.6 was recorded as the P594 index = 19.95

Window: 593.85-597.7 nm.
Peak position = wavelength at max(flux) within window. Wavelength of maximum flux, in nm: 595.836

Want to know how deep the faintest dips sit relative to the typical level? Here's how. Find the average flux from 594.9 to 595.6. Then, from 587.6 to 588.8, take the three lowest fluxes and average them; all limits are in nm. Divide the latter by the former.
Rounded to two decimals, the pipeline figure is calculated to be 0.96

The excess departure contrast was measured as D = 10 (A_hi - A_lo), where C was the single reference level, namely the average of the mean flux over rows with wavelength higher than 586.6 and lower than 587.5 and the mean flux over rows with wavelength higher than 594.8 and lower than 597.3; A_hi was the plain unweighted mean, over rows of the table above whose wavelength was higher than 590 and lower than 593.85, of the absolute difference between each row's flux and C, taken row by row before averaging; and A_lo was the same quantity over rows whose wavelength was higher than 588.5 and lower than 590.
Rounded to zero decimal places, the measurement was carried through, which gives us -13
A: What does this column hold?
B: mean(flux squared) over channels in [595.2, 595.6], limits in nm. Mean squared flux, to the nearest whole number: 388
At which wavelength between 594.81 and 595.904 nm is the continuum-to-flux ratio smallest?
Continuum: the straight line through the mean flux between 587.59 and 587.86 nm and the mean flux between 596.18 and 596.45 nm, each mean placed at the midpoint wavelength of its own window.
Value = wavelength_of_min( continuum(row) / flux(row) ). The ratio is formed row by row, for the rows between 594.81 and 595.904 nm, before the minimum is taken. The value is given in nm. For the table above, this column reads 595.836 nm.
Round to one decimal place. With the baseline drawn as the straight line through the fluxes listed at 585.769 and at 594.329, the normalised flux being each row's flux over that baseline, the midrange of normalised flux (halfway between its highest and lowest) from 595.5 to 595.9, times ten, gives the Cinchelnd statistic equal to 9.8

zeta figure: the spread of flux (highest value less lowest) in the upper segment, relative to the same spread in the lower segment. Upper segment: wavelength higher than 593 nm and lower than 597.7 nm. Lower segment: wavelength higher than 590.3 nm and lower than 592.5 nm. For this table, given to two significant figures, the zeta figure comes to 1.0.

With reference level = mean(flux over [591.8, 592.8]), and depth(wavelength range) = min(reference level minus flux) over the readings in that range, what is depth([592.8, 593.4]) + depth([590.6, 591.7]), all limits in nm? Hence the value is -1.2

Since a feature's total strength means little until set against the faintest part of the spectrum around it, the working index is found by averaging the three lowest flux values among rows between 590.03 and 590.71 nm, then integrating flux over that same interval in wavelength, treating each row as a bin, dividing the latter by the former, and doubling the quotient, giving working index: 1.38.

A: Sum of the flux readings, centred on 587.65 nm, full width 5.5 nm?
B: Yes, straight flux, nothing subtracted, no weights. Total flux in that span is 800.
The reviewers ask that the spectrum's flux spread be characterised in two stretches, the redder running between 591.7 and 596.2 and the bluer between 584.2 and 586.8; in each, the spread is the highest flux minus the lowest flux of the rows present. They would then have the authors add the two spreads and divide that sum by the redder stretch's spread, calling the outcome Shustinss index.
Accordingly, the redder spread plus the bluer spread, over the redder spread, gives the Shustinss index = 2.9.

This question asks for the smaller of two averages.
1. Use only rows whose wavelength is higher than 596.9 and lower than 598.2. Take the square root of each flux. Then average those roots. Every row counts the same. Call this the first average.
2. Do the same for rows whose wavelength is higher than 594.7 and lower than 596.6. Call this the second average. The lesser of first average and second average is 4.46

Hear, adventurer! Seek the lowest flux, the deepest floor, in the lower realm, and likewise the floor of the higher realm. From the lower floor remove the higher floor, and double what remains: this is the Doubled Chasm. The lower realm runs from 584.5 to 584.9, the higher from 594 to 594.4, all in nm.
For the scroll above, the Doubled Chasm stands -2.4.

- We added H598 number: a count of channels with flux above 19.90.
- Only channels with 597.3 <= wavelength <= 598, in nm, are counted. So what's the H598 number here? 3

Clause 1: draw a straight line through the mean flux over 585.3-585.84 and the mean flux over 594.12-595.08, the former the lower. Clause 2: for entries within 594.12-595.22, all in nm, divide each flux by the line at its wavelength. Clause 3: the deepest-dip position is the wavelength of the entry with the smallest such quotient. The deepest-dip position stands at 594.876 nm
